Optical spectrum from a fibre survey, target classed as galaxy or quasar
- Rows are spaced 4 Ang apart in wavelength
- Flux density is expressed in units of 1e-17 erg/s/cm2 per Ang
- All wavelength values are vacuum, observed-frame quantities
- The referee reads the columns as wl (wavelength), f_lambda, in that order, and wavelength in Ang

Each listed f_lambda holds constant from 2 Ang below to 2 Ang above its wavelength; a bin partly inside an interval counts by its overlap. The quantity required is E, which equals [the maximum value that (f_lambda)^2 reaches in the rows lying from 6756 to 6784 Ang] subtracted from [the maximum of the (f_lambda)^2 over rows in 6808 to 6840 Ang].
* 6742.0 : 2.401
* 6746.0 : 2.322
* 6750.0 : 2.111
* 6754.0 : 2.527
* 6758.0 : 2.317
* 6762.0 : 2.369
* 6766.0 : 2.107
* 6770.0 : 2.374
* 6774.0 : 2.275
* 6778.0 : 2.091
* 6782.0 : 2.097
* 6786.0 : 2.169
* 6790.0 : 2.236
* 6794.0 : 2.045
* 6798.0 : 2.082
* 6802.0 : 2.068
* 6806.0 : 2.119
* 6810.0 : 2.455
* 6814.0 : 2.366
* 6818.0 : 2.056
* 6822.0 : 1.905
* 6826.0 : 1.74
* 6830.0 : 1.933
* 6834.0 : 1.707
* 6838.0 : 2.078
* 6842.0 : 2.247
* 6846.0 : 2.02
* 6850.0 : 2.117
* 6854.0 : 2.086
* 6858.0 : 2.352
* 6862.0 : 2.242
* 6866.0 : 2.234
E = 0.4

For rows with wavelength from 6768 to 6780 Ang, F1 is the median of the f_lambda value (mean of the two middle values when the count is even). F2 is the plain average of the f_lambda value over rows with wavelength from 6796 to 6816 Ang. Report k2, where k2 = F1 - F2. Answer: 0.06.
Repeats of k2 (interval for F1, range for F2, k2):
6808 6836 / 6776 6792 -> -0.22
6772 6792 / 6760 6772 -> -0.11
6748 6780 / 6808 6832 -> 0.22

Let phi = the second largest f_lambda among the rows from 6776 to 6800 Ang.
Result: 2.169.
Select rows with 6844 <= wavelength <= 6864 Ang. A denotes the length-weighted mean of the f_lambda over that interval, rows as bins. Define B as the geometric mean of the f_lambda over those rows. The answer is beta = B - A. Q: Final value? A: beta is -0.0032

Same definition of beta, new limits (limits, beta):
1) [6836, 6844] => -0.0017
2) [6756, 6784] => -0.0033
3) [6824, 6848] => -0.0091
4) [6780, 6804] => -0.0010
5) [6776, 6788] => -0.0003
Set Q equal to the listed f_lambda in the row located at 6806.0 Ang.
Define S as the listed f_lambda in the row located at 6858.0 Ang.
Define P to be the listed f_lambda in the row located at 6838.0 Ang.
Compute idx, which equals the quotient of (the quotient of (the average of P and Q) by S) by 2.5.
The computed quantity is 0.357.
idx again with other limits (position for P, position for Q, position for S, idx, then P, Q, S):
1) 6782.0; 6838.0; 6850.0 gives 0.394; 2.097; 2.078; 2.117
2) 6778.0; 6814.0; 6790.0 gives 0.399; 2.091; 2.366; 2.236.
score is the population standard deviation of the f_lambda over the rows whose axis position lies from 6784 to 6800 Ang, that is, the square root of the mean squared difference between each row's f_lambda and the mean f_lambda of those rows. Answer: 0.075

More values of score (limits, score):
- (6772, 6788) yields 0.074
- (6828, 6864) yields 0.181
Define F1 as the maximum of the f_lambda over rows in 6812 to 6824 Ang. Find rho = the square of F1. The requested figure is 5.6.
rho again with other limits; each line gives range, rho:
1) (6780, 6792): 5.0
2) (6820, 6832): 3.7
